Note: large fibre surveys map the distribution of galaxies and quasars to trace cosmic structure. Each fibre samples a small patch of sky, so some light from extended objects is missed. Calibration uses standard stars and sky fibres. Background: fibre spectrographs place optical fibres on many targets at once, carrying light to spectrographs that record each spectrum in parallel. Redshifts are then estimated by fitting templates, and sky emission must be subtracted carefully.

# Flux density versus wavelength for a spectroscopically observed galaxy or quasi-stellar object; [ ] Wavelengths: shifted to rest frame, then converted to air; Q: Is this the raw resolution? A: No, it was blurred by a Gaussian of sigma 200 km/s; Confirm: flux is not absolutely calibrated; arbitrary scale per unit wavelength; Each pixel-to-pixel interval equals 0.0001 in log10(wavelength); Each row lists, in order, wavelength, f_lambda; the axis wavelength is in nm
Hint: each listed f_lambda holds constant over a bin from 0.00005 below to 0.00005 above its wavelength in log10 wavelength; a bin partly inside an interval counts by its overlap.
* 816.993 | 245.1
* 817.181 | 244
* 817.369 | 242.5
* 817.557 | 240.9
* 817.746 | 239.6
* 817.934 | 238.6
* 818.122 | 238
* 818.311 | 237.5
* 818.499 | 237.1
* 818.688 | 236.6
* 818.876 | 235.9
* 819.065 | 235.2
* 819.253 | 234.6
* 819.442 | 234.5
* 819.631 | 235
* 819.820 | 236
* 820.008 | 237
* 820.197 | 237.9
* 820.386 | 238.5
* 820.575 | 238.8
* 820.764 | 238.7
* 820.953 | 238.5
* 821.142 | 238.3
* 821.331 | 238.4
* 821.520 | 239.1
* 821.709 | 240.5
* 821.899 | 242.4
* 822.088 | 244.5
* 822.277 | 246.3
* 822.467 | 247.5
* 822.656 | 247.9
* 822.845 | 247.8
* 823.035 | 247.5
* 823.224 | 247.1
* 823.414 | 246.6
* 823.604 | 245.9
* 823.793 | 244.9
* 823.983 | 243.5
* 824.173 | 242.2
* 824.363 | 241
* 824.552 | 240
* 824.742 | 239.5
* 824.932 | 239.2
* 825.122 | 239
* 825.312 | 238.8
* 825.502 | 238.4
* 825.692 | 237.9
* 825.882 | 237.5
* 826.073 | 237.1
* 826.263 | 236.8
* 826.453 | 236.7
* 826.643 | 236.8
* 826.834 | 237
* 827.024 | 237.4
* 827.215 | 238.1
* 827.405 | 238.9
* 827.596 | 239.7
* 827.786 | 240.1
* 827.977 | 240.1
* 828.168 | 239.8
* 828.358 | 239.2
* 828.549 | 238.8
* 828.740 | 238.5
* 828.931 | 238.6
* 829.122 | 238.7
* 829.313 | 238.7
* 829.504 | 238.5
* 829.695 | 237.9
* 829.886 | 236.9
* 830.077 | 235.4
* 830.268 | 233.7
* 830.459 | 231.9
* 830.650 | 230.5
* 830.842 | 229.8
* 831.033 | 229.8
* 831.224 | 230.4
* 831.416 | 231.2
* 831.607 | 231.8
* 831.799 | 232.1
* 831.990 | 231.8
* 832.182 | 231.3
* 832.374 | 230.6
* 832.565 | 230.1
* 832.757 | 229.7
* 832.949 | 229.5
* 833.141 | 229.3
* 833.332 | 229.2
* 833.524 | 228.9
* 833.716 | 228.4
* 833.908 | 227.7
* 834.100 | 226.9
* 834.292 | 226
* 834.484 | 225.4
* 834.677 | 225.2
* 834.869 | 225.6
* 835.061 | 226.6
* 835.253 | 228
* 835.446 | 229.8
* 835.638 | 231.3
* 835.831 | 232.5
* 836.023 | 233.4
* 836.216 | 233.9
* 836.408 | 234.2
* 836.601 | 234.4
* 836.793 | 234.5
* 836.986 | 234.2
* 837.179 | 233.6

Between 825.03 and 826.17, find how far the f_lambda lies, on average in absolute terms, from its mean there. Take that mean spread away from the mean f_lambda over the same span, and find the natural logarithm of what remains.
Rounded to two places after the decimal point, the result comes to 5.47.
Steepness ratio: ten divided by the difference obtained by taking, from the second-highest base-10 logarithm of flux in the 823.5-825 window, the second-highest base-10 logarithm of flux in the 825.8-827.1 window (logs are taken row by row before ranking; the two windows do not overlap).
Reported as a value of 740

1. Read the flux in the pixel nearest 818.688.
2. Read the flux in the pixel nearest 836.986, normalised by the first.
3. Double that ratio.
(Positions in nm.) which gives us 1.98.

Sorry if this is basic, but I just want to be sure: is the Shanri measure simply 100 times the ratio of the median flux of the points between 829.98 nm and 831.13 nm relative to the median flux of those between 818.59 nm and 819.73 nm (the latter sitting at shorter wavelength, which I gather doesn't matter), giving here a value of 98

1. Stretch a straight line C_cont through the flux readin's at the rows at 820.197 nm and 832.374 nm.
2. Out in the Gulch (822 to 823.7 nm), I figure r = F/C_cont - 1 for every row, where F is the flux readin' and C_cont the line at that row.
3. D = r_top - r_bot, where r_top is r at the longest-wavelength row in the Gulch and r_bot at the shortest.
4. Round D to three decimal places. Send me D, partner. 0.010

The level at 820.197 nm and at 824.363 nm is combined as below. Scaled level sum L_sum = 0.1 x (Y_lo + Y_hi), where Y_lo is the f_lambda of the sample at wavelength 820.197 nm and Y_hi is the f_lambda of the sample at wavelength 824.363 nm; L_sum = 47.9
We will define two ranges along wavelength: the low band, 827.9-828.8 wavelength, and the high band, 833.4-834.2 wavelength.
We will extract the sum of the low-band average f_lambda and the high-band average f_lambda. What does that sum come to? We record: 467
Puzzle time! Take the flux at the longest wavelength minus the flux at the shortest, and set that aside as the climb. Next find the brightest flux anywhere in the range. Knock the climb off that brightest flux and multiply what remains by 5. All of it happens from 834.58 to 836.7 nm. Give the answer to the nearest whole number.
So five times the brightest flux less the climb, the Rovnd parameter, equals 1126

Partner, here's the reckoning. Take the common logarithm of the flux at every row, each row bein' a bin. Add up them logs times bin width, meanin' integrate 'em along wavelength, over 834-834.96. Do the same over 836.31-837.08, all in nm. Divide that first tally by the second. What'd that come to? 1.24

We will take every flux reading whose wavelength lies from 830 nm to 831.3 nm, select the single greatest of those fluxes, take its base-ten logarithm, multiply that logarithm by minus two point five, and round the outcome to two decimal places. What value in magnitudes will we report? -5.93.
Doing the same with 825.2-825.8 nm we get -5.95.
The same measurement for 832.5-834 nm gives -5.90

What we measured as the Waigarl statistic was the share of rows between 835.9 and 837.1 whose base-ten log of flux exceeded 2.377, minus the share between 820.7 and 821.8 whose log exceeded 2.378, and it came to -0.3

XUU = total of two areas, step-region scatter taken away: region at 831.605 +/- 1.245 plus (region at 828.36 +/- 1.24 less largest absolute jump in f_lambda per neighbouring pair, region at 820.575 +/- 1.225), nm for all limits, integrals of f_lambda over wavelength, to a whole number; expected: 1166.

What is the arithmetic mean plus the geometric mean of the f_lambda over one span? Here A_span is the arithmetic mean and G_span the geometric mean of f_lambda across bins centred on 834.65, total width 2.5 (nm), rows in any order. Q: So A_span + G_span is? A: 456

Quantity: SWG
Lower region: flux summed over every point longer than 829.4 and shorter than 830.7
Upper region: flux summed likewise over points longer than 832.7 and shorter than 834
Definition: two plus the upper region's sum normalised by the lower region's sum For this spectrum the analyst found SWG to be 3.0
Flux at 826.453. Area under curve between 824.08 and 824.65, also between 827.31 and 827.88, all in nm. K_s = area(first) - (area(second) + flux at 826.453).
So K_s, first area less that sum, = -236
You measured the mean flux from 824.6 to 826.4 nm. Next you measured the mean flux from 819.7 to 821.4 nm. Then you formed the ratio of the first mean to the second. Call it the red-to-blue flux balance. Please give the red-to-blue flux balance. 1.001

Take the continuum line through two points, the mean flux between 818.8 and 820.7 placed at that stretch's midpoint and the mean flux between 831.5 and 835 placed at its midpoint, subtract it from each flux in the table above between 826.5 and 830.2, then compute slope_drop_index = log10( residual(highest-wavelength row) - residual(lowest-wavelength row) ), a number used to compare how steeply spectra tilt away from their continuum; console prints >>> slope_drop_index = -0.3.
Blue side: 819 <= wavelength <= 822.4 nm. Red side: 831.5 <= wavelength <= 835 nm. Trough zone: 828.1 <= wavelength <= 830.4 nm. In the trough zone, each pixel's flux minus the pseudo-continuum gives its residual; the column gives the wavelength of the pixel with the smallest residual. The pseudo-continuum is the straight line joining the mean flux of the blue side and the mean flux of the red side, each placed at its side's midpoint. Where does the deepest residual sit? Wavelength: 830.268 nm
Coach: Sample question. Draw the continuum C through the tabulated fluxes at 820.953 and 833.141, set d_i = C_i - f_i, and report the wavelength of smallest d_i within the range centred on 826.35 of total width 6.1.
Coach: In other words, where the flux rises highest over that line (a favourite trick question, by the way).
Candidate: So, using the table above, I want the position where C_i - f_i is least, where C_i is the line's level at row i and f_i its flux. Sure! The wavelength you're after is 823.414 nm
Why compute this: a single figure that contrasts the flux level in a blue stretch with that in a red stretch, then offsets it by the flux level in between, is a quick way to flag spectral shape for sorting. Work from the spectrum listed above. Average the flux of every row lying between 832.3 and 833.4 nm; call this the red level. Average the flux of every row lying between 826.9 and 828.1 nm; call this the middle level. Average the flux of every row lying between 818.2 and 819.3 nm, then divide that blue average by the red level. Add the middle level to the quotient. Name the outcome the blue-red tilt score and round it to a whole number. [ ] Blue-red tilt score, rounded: 240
